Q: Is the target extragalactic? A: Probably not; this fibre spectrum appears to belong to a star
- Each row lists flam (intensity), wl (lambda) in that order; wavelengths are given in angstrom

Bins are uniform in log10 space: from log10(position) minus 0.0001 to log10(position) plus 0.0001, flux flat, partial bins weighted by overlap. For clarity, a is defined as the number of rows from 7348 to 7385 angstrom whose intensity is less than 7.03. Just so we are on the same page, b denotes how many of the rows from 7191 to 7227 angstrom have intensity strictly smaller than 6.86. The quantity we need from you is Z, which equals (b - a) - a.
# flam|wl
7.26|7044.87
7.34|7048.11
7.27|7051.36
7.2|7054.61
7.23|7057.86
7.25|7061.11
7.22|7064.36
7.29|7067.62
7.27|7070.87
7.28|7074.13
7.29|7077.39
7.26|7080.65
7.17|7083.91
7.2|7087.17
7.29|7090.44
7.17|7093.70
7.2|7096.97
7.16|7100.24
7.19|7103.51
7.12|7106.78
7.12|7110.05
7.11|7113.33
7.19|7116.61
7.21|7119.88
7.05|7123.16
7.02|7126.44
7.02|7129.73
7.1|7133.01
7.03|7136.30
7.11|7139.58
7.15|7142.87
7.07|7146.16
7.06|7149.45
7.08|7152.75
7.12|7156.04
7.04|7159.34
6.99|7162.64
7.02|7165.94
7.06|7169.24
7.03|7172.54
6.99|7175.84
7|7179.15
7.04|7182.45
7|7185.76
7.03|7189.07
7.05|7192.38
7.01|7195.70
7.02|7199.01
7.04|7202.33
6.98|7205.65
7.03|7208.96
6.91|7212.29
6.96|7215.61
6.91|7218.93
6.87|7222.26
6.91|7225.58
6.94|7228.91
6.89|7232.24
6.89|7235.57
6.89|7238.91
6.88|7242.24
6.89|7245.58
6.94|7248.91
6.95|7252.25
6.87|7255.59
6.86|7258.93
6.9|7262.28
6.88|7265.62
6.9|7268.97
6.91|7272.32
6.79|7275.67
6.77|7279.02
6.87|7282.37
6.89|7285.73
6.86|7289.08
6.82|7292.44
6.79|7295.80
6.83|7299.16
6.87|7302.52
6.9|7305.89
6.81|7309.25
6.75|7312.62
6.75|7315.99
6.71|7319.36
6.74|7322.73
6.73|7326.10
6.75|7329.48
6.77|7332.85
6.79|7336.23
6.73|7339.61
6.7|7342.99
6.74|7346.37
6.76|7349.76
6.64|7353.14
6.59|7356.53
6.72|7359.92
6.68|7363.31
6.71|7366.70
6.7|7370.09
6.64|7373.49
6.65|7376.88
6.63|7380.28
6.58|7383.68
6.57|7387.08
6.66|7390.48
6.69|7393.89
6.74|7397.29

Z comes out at -22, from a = 11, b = 0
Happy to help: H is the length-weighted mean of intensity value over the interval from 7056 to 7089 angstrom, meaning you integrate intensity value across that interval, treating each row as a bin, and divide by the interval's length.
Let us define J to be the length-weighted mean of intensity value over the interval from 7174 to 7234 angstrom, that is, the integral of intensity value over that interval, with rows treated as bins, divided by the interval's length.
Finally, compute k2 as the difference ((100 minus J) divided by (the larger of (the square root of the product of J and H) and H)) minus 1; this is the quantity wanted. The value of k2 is 11.8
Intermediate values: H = 7.2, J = 6.98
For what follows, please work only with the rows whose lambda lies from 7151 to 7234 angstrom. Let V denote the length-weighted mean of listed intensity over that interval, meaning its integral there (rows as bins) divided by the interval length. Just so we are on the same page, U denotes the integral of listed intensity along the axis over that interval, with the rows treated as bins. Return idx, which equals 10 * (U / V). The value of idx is 830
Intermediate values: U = 581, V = 7.00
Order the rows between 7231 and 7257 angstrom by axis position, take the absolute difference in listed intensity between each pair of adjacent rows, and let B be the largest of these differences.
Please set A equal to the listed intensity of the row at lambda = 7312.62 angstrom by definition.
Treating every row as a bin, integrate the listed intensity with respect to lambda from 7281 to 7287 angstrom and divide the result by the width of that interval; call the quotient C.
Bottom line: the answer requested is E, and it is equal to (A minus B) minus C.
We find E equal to -0.20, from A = 6.75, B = 0.080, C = 6.87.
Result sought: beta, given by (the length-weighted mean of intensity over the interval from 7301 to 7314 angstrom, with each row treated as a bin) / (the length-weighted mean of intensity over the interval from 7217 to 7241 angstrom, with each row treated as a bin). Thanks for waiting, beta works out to 0.99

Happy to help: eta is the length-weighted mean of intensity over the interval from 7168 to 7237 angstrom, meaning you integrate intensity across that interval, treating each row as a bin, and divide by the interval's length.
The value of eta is 6.98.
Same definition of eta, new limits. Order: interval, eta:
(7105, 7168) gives 7.08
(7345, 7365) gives 6.69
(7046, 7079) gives 7.26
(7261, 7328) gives 6.82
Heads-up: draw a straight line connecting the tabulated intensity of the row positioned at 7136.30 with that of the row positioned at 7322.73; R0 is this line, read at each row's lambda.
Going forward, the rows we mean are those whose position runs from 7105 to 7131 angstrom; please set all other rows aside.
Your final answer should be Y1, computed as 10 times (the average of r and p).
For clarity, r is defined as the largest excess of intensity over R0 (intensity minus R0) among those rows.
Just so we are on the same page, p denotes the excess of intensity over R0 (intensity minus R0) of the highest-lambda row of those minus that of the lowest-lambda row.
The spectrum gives 0.45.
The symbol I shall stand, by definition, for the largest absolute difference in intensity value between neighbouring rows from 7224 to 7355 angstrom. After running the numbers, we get 0.120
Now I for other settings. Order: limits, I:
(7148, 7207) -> 0.080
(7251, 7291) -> 0.120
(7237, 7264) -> 0.080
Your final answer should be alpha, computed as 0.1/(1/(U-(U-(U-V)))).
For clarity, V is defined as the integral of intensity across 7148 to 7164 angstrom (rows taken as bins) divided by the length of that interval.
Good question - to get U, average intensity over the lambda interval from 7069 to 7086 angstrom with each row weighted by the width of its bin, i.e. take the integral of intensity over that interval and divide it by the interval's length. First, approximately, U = 7.26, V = 7.06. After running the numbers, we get 0.020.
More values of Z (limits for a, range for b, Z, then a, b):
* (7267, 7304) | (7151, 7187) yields -22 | 11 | 0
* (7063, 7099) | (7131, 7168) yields 0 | 0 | 0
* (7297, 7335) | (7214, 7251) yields -22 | 11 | 0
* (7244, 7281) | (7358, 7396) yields -11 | 11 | 11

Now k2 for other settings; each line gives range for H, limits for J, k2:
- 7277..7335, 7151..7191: 12.4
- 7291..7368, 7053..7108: 12.3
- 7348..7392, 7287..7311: 12.8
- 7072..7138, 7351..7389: 12.0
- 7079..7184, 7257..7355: 12.1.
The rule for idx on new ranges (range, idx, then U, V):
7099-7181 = 820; 581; 7.08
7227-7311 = 840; 577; 6.87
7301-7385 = 840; 565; 6.72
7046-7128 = 820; 591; 7.20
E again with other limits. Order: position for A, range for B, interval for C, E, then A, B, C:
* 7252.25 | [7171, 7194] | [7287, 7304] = 0.07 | 6.95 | 0.040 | 6.84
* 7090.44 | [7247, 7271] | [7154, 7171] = 0.16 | 7.29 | 0.080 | 7.05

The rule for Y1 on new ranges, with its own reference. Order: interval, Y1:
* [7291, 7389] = 0.16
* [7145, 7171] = 0.73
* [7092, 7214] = 0.39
